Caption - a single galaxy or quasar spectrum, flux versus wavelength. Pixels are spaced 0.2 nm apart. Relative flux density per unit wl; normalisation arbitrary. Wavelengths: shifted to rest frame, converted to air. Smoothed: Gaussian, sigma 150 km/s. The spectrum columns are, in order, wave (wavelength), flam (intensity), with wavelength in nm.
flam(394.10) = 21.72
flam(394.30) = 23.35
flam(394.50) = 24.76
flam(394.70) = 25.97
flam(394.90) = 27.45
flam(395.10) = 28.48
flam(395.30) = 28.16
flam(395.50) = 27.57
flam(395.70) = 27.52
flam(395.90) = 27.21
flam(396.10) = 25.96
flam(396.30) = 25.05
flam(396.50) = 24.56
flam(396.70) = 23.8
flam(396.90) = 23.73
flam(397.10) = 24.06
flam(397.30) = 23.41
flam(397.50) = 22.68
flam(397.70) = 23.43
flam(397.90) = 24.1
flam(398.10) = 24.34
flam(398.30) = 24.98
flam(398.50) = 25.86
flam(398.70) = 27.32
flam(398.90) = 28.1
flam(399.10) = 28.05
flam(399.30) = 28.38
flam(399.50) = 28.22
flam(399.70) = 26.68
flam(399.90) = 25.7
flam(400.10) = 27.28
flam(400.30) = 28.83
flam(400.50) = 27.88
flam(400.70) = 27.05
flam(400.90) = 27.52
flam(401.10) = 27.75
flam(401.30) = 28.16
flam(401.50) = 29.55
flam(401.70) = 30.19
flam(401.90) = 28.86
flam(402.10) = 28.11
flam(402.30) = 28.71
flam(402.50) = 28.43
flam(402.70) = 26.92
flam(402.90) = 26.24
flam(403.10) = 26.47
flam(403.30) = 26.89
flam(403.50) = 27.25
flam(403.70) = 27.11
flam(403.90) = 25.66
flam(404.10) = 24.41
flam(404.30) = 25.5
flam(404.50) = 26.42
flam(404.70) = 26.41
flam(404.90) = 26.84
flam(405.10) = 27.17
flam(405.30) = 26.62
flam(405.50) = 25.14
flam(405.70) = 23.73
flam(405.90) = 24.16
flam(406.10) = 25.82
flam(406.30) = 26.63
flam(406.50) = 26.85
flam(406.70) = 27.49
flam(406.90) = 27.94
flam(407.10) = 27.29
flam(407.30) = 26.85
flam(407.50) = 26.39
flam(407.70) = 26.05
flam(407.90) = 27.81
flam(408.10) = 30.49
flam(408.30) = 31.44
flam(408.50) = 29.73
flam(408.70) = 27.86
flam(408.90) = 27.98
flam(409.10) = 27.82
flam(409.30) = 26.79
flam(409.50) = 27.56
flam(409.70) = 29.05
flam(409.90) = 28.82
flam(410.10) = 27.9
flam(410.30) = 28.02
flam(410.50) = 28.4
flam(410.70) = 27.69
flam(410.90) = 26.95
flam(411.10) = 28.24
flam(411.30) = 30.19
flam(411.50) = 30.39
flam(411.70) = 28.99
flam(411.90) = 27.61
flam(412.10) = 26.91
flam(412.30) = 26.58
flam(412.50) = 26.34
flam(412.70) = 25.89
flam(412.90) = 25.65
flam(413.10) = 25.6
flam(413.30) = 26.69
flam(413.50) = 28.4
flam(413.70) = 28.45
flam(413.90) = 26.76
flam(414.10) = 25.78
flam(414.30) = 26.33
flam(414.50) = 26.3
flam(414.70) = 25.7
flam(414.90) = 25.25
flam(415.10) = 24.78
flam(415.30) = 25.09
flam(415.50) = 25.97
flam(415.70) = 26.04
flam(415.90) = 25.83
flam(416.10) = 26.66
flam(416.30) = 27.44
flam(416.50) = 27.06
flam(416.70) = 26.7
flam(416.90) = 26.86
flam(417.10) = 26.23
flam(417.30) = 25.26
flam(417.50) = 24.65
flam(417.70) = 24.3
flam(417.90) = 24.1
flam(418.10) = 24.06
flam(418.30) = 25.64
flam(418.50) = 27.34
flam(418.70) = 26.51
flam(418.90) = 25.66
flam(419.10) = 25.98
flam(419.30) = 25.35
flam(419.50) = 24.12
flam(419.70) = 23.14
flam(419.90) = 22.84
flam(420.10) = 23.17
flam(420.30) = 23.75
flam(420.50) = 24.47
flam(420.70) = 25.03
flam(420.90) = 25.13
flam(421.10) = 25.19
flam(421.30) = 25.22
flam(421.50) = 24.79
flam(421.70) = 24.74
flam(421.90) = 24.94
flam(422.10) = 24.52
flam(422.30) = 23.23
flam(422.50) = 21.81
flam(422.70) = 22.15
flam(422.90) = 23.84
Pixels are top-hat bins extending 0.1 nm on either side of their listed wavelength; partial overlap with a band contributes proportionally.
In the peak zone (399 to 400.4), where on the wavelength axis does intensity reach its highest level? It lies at 400.30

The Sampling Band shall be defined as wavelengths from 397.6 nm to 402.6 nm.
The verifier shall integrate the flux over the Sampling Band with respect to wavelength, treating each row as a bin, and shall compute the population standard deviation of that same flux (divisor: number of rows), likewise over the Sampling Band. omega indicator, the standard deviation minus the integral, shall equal -135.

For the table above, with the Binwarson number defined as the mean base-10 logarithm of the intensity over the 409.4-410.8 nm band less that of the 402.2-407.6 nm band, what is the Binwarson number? 0.028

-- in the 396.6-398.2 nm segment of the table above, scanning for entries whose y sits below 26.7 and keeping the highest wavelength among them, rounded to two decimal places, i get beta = 398.10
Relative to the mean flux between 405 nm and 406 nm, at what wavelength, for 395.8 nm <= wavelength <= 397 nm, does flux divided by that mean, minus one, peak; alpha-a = 395.90 nm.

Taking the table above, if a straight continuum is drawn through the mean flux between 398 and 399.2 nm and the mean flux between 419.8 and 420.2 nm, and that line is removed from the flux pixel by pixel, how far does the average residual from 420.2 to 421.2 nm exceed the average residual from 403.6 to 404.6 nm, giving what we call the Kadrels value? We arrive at 1.6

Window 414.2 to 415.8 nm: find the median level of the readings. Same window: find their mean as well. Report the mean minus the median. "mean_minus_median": -0.2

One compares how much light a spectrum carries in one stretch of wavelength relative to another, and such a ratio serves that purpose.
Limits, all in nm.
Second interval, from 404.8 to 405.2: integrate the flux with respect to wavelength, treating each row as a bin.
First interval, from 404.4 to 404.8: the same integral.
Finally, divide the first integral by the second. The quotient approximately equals 0.98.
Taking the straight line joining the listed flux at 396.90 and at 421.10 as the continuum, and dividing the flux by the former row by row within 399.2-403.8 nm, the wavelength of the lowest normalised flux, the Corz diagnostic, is 399.90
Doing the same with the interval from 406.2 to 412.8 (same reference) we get 412.70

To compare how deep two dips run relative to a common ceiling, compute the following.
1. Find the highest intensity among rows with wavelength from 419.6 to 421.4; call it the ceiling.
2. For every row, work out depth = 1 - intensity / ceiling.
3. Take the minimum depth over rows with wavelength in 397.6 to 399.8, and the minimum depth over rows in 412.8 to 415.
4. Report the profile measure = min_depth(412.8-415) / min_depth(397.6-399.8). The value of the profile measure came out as 1.02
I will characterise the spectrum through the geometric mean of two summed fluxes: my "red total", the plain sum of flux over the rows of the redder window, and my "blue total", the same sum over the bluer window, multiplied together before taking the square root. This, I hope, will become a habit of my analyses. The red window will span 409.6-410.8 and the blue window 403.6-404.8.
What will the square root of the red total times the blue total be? 163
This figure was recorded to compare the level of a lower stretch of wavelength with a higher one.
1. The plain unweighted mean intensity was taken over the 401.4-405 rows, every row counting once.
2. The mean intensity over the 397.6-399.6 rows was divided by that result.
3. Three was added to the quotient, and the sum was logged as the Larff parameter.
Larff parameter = 3.97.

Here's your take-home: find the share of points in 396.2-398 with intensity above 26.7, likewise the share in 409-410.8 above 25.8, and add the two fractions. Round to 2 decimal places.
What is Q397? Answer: 1.00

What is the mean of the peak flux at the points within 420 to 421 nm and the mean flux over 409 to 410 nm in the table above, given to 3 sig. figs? 26.6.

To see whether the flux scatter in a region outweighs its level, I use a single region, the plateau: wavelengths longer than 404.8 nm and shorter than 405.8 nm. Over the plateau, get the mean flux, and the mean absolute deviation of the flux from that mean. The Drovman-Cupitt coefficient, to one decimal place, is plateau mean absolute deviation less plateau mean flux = -24.7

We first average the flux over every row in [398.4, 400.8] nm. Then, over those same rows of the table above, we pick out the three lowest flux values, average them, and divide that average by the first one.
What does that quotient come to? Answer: 0.950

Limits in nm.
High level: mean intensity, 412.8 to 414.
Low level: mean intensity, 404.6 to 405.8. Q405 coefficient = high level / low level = 1.04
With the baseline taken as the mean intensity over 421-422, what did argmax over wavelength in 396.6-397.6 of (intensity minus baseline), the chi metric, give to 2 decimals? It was 397.10 nm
